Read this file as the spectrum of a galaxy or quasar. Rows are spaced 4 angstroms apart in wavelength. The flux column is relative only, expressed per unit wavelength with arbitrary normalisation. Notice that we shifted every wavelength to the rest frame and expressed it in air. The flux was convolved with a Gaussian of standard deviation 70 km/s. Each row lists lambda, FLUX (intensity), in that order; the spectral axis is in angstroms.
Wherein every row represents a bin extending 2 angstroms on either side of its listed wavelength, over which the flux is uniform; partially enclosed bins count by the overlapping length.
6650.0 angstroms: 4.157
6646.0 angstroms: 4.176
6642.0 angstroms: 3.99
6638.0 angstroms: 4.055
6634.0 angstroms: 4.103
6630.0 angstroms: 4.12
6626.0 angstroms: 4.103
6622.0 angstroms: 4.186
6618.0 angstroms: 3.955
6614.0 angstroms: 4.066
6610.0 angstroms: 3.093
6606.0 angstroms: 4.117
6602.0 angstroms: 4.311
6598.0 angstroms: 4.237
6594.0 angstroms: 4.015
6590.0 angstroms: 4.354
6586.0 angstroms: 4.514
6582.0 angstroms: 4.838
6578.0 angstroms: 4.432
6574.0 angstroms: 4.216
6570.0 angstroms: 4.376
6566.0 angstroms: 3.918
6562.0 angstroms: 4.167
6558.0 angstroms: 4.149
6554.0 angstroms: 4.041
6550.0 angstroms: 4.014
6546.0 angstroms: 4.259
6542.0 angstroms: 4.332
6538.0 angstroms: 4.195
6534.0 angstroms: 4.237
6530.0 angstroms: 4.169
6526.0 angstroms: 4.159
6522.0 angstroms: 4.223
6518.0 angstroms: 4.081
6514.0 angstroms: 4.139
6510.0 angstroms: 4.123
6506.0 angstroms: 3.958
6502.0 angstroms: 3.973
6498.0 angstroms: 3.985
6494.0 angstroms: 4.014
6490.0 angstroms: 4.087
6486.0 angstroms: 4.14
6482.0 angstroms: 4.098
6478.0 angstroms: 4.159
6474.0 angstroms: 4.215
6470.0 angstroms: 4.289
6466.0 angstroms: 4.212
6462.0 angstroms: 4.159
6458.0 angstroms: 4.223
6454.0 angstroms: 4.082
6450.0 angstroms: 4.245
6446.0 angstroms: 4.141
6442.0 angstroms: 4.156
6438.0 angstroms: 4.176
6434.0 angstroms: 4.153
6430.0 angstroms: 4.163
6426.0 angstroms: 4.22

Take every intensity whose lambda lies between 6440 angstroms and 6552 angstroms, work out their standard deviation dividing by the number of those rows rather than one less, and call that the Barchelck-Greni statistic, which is 0.095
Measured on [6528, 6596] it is 0.213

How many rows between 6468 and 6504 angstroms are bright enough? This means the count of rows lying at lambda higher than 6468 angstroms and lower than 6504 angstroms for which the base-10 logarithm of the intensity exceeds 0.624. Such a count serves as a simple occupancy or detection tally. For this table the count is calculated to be 2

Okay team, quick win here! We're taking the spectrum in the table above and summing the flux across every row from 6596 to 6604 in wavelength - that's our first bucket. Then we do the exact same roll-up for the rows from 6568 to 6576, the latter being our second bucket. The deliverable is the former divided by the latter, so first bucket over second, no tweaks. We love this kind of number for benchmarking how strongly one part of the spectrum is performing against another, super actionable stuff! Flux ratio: 0.99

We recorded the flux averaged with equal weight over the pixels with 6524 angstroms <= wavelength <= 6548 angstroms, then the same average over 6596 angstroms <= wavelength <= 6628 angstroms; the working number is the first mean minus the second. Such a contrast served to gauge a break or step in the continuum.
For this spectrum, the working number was 0.22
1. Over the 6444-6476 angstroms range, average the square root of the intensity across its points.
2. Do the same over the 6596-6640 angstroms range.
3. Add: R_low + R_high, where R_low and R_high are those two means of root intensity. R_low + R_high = 4.05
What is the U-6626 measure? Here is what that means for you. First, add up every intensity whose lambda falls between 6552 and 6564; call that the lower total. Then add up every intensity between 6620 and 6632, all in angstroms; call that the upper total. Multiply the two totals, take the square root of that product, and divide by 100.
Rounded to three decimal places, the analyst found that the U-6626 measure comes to 0.124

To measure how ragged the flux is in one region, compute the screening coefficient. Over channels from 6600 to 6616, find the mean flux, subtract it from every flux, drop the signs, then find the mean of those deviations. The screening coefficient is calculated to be 0.402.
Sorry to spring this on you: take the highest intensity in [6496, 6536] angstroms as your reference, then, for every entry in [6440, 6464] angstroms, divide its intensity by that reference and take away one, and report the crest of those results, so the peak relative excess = 0.002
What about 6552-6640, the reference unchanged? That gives 0.142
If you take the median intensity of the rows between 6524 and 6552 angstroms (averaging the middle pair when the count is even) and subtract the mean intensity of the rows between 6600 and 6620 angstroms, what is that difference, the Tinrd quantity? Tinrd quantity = 0.29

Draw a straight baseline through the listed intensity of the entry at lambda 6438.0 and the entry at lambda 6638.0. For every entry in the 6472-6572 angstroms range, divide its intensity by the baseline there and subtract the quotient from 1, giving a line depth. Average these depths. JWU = -0.0008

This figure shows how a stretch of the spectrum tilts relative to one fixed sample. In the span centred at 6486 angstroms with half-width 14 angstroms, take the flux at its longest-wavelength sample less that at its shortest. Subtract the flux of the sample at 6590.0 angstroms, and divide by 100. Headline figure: -0.0458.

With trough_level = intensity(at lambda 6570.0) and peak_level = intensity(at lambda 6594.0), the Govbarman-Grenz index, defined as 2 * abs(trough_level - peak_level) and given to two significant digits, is 0.72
